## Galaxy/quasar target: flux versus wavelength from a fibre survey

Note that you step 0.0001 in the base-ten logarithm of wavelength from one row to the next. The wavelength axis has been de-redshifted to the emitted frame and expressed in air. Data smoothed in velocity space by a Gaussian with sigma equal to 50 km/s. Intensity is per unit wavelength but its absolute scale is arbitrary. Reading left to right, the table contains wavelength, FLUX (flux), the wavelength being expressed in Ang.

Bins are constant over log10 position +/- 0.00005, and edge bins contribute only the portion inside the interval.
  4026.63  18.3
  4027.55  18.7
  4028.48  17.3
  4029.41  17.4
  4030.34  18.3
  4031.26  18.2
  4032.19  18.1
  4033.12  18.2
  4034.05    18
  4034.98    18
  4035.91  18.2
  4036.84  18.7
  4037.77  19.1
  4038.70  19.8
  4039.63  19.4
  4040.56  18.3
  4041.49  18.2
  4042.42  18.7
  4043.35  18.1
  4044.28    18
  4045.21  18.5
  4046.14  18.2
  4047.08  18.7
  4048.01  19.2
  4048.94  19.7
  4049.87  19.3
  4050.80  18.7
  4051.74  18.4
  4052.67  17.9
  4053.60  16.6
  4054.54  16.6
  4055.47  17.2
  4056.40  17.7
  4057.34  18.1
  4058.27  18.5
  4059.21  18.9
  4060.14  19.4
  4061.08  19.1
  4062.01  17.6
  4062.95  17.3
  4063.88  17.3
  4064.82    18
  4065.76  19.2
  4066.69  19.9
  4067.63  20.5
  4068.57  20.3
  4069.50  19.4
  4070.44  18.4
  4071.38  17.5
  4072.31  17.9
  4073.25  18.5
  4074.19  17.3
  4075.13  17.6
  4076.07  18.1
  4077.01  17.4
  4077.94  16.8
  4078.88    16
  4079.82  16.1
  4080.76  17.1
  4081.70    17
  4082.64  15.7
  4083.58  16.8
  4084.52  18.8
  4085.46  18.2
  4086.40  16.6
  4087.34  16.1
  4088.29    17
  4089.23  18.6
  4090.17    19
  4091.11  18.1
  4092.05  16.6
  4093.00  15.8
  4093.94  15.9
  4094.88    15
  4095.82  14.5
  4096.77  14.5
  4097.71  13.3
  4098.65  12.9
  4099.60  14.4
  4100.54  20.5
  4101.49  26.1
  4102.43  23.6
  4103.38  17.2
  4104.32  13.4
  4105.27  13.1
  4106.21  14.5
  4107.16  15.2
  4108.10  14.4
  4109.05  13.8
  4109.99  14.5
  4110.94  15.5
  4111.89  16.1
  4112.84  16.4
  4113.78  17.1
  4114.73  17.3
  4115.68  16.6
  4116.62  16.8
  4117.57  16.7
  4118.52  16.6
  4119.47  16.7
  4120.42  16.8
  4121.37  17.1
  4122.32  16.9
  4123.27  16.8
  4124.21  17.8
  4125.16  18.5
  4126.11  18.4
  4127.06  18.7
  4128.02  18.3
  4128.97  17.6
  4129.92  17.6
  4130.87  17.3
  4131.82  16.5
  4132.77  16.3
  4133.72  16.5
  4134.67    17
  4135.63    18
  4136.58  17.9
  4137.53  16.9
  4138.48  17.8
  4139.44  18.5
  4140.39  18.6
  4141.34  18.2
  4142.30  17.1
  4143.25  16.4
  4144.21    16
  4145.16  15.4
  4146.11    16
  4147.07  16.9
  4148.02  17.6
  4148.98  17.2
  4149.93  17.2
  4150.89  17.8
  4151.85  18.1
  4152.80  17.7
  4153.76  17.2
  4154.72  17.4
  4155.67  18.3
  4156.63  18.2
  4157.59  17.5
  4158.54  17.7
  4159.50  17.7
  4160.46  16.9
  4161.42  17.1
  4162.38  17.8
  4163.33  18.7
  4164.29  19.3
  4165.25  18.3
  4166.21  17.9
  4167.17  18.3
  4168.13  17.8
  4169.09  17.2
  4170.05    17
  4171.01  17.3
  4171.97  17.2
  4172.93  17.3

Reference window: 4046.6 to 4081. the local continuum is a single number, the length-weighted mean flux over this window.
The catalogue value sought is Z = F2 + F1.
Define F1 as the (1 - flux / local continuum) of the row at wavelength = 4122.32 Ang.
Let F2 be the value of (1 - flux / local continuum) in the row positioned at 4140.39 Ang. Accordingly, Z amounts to 0.05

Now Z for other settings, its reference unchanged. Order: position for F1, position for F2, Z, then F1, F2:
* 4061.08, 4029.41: -0.01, -0.05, 0.043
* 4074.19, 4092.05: 0.13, 0.05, 0.087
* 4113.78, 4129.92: 0.09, 0.06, 0.032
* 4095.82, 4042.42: 0.17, 0.20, -0.029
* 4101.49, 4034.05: -0.43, -0.44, 0.010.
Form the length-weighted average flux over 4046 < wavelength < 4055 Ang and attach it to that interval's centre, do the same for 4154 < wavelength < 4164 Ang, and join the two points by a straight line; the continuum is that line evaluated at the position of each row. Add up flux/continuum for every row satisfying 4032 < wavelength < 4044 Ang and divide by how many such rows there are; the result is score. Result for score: 1.01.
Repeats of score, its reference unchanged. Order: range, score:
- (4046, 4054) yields 1.01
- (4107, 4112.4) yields 0.83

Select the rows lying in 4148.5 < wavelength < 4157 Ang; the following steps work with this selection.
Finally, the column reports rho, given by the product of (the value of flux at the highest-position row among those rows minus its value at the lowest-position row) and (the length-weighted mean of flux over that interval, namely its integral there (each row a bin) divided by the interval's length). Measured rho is 18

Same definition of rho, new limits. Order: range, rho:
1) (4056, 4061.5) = 26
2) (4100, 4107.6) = -95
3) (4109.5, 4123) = 40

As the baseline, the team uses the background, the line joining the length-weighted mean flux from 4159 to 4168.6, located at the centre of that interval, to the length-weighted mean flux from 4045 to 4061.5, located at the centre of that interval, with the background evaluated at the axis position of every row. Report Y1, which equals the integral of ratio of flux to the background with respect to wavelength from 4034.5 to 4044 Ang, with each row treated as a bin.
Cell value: 9.6 Ang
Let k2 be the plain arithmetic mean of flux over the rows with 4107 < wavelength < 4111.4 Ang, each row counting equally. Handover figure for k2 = 14.7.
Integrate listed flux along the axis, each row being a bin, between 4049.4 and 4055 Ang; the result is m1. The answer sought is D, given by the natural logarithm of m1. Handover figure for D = 4.61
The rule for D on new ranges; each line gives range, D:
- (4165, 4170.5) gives 4.58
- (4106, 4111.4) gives 4.37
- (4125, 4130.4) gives 4.58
